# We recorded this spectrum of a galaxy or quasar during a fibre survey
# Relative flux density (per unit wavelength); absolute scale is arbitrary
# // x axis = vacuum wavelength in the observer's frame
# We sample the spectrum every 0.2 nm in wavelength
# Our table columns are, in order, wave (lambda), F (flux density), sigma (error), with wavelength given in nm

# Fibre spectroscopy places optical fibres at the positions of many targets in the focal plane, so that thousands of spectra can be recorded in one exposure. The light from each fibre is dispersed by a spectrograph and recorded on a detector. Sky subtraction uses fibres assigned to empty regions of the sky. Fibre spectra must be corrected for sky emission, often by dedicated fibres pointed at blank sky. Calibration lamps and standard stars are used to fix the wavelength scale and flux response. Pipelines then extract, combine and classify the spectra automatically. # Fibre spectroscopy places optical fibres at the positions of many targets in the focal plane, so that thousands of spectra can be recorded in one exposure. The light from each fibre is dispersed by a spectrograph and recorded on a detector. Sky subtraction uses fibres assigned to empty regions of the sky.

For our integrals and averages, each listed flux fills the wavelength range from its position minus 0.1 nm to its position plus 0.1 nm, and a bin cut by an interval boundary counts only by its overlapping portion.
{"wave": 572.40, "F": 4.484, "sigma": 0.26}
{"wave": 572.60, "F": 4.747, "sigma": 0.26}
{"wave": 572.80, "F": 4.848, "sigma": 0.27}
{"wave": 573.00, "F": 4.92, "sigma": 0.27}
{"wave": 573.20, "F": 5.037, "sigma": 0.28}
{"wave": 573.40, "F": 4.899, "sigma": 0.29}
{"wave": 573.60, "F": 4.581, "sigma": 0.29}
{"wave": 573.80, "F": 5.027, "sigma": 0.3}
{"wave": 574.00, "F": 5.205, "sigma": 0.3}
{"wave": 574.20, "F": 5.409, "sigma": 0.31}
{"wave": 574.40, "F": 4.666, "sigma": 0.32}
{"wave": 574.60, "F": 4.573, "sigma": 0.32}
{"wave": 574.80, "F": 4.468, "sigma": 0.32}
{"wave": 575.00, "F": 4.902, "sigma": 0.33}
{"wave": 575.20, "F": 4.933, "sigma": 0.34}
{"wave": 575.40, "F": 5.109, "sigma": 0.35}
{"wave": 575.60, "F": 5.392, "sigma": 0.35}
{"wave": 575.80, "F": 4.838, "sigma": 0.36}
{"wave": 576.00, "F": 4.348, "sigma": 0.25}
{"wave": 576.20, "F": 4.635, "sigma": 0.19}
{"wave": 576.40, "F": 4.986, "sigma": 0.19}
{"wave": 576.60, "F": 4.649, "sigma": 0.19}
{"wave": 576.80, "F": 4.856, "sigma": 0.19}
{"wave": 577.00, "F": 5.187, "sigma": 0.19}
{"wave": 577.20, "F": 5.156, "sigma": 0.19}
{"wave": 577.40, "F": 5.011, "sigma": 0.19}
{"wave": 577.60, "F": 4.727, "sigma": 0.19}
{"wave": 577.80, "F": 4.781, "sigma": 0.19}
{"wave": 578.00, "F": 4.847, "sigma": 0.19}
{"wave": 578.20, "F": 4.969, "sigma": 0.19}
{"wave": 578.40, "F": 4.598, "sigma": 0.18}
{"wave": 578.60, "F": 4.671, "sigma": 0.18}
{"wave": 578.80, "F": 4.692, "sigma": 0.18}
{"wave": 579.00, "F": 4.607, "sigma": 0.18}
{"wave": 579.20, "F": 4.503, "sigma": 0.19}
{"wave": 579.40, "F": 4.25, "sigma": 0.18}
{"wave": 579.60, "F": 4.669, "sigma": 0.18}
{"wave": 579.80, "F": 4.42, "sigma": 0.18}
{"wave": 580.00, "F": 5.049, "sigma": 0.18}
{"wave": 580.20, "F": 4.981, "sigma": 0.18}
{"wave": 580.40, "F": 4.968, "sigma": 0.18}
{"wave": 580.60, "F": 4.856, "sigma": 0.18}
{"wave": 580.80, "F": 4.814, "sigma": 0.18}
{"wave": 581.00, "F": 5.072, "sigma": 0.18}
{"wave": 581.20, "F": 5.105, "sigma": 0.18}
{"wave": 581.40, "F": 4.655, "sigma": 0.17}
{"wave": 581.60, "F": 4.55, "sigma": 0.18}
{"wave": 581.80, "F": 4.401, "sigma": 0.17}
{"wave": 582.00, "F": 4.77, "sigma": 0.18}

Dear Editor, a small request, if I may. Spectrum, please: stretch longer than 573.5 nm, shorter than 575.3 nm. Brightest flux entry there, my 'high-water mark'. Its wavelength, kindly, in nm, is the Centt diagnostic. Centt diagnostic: 574.20 nm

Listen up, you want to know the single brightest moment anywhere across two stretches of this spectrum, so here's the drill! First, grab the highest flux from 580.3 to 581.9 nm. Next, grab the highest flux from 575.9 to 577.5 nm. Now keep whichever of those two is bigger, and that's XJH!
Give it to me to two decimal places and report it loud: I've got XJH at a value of 5.19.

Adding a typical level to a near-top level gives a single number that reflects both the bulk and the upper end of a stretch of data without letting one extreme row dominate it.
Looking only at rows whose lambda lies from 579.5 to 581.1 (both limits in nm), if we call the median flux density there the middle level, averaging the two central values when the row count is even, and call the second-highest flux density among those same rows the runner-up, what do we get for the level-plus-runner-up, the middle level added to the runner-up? 10.0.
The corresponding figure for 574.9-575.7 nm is 10.1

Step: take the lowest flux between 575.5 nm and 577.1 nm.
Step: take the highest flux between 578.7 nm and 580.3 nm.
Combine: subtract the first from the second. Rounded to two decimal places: 0.70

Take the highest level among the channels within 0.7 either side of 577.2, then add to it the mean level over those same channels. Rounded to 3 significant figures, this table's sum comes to 10.1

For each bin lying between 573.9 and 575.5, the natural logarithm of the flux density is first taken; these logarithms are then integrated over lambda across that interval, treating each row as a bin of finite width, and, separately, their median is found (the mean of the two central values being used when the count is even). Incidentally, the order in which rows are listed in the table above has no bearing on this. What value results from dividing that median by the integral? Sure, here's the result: 0.627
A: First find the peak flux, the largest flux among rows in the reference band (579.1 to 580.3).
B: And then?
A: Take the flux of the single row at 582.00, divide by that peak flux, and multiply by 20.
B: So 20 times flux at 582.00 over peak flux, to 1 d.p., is 18.9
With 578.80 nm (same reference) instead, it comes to 18.6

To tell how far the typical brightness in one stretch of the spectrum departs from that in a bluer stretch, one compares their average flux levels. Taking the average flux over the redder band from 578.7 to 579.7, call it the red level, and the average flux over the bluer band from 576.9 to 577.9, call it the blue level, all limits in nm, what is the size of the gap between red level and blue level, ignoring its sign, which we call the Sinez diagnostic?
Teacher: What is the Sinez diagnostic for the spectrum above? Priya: 0.43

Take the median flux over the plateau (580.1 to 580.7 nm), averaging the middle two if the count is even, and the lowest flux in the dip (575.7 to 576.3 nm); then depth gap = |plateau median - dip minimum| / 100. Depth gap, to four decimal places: 0.0062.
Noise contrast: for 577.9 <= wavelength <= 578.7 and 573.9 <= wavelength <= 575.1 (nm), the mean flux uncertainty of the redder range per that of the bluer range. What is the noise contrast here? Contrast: 0.58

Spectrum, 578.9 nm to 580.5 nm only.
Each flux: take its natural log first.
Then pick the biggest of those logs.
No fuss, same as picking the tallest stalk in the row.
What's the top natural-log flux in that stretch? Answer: 1.62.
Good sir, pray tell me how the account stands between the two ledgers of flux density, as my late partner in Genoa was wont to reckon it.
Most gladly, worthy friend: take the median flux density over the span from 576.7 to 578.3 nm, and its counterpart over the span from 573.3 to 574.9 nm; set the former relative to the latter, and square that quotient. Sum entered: 1.06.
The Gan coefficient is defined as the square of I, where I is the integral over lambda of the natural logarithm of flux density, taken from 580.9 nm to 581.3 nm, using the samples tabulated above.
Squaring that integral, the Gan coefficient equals 0.424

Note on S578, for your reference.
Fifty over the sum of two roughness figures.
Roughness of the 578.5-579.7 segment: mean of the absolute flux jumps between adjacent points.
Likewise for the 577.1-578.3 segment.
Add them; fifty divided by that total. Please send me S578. 161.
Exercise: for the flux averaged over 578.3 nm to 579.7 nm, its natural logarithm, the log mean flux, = 1.52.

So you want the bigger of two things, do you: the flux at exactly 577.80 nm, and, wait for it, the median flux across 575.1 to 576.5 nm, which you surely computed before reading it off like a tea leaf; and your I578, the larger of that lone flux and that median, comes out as 4.93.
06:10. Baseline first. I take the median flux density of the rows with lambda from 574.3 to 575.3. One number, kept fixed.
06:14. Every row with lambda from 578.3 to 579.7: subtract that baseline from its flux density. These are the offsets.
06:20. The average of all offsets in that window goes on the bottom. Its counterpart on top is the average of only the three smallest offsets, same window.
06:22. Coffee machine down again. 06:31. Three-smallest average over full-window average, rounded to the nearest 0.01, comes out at 2.25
